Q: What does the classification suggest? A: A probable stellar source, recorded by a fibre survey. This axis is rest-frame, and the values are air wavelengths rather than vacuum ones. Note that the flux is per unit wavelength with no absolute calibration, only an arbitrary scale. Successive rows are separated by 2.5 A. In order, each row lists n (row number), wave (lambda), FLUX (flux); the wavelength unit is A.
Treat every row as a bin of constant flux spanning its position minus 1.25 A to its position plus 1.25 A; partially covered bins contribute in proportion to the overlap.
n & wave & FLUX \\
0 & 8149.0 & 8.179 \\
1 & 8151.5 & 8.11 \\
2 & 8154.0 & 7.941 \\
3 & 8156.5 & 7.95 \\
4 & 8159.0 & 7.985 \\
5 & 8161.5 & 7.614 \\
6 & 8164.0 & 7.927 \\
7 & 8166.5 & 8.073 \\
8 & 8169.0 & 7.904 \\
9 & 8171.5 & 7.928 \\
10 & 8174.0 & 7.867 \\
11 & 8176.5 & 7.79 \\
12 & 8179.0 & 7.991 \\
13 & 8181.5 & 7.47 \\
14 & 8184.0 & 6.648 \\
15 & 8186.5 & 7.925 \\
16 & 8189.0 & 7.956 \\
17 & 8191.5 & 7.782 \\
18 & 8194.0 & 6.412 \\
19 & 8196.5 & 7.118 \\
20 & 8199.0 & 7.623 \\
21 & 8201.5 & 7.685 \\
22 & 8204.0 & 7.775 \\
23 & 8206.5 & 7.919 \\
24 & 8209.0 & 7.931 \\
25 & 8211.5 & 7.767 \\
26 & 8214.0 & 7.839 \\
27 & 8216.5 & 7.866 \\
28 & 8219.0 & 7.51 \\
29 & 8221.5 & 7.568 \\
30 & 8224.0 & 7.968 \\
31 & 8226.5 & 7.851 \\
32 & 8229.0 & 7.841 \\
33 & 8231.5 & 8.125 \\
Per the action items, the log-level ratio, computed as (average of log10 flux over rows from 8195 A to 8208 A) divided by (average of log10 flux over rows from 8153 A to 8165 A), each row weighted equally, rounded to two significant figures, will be 0.98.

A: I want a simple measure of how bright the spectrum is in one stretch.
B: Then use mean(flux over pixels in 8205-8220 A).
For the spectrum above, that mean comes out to 7.81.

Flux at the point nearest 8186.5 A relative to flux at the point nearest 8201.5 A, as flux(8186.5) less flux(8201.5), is 0.24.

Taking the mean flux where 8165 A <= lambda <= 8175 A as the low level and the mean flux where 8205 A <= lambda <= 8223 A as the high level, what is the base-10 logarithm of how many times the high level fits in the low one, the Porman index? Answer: 0.009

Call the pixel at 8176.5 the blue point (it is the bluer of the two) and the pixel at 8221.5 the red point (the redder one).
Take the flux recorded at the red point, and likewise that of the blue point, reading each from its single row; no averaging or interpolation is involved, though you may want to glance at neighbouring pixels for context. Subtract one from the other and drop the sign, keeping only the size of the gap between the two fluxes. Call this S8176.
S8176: 0.2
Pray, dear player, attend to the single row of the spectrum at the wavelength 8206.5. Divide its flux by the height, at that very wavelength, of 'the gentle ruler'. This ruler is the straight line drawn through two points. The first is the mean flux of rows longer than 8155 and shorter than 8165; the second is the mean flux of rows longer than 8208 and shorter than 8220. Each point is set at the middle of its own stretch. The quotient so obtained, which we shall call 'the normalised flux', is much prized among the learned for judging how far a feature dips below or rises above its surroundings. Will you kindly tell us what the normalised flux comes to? 1.016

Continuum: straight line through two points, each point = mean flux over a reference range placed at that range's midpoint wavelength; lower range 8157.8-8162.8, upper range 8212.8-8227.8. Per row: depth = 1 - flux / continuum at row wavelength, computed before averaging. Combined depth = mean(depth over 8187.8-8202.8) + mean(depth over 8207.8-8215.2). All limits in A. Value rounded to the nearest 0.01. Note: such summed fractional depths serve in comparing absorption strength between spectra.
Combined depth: 0.04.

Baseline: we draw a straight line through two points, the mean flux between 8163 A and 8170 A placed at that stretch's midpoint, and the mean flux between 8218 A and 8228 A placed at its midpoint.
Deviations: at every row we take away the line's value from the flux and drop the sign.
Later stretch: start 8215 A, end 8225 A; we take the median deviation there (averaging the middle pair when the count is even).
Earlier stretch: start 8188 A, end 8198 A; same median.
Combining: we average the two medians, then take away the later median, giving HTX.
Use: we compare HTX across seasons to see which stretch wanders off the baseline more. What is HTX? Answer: 0.10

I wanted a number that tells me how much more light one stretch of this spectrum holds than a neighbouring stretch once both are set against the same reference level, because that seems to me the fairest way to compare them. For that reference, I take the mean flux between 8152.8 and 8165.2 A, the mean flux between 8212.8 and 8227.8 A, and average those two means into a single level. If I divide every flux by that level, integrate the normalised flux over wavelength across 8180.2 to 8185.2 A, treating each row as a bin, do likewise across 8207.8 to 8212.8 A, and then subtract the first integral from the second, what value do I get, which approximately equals 0.50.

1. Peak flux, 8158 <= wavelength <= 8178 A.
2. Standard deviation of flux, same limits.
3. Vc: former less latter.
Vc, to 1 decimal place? 7.9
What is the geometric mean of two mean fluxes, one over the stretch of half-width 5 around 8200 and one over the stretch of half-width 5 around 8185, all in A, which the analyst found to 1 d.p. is 7.5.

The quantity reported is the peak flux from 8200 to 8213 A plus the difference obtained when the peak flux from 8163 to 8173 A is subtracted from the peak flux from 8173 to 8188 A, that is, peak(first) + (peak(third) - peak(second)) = 7.85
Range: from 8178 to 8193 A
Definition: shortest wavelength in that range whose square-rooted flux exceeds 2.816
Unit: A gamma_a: 8179.0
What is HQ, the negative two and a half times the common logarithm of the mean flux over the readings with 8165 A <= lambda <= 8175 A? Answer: -2.25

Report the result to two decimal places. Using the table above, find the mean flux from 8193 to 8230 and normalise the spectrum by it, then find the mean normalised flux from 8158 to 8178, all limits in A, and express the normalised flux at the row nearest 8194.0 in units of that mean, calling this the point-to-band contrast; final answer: 0.81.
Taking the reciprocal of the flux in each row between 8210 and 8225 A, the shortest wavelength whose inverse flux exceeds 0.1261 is 8211.5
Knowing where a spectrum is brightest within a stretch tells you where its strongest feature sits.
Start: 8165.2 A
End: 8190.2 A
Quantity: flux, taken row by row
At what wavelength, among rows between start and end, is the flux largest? 8166.5 A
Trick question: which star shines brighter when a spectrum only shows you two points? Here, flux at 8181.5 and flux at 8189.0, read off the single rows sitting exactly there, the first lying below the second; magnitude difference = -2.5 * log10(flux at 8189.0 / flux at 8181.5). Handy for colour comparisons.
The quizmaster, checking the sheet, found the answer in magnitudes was -0.07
